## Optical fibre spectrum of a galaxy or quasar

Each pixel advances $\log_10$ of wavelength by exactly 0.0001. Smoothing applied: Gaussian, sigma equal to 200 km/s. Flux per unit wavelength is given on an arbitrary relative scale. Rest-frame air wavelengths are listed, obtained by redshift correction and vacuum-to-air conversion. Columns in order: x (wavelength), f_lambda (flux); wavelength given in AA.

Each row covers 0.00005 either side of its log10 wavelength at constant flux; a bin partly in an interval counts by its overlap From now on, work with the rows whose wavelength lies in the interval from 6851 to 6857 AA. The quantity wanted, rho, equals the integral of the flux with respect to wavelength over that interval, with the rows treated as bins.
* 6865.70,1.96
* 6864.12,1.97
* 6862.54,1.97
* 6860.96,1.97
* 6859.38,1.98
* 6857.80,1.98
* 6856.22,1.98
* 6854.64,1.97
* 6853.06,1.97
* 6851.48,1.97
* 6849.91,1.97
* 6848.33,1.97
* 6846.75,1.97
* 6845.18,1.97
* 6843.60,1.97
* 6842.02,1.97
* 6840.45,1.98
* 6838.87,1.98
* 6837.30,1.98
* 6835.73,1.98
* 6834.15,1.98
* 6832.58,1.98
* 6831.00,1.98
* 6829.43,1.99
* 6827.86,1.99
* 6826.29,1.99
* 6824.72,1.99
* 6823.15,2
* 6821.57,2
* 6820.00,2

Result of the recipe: 11.8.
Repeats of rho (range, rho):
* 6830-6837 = 13.9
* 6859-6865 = 11.8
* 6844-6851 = 13.8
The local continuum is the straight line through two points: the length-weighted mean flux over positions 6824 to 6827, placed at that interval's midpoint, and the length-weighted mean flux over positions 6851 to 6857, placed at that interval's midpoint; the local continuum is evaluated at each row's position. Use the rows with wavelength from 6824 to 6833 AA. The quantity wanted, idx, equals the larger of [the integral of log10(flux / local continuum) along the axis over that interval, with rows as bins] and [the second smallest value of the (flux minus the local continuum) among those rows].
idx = -0.0040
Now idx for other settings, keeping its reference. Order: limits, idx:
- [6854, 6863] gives 0.0152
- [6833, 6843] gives -0.0049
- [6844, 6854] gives -0.0060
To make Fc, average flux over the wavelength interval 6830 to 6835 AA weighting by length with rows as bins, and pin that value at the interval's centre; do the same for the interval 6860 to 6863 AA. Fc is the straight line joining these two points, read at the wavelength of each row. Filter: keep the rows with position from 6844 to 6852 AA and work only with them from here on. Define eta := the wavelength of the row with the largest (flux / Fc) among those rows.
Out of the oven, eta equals 6851.48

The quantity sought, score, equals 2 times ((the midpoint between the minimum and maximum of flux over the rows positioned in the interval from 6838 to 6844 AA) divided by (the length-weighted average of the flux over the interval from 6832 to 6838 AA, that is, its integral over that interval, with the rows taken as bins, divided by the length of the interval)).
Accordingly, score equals 1.99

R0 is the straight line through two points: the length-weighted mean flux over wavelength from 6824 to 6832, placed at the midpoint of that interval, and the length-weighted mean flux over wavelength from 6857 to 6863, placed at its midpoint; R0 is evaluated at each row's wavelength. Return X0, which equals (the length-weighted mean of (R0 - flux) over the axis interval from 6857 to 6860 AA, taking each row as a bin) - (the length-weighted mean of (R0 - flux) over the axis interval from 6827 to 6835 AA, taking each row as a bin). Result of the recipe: -0.008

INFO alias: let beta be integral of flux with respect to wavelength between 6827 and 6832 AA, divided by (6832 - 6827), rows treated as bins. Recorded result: 1.99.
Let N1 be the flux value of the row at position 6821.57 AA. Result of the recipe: 2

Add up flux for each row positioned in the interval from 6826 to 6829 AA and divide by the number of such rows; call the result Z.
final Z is 1.99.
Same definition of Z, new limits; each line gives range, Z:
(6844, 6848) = 1.97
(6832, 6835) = 1.98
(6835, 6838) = 1.98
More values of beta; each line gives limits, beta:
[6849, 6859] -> 1.97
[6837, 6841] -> 1.98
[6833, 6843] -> 1.98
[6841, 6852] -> 1.97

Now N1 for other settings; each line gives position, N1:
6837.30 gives 1.98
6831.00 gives 1.98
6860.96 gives 1.97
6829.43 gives 1.99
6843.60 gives 1.97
